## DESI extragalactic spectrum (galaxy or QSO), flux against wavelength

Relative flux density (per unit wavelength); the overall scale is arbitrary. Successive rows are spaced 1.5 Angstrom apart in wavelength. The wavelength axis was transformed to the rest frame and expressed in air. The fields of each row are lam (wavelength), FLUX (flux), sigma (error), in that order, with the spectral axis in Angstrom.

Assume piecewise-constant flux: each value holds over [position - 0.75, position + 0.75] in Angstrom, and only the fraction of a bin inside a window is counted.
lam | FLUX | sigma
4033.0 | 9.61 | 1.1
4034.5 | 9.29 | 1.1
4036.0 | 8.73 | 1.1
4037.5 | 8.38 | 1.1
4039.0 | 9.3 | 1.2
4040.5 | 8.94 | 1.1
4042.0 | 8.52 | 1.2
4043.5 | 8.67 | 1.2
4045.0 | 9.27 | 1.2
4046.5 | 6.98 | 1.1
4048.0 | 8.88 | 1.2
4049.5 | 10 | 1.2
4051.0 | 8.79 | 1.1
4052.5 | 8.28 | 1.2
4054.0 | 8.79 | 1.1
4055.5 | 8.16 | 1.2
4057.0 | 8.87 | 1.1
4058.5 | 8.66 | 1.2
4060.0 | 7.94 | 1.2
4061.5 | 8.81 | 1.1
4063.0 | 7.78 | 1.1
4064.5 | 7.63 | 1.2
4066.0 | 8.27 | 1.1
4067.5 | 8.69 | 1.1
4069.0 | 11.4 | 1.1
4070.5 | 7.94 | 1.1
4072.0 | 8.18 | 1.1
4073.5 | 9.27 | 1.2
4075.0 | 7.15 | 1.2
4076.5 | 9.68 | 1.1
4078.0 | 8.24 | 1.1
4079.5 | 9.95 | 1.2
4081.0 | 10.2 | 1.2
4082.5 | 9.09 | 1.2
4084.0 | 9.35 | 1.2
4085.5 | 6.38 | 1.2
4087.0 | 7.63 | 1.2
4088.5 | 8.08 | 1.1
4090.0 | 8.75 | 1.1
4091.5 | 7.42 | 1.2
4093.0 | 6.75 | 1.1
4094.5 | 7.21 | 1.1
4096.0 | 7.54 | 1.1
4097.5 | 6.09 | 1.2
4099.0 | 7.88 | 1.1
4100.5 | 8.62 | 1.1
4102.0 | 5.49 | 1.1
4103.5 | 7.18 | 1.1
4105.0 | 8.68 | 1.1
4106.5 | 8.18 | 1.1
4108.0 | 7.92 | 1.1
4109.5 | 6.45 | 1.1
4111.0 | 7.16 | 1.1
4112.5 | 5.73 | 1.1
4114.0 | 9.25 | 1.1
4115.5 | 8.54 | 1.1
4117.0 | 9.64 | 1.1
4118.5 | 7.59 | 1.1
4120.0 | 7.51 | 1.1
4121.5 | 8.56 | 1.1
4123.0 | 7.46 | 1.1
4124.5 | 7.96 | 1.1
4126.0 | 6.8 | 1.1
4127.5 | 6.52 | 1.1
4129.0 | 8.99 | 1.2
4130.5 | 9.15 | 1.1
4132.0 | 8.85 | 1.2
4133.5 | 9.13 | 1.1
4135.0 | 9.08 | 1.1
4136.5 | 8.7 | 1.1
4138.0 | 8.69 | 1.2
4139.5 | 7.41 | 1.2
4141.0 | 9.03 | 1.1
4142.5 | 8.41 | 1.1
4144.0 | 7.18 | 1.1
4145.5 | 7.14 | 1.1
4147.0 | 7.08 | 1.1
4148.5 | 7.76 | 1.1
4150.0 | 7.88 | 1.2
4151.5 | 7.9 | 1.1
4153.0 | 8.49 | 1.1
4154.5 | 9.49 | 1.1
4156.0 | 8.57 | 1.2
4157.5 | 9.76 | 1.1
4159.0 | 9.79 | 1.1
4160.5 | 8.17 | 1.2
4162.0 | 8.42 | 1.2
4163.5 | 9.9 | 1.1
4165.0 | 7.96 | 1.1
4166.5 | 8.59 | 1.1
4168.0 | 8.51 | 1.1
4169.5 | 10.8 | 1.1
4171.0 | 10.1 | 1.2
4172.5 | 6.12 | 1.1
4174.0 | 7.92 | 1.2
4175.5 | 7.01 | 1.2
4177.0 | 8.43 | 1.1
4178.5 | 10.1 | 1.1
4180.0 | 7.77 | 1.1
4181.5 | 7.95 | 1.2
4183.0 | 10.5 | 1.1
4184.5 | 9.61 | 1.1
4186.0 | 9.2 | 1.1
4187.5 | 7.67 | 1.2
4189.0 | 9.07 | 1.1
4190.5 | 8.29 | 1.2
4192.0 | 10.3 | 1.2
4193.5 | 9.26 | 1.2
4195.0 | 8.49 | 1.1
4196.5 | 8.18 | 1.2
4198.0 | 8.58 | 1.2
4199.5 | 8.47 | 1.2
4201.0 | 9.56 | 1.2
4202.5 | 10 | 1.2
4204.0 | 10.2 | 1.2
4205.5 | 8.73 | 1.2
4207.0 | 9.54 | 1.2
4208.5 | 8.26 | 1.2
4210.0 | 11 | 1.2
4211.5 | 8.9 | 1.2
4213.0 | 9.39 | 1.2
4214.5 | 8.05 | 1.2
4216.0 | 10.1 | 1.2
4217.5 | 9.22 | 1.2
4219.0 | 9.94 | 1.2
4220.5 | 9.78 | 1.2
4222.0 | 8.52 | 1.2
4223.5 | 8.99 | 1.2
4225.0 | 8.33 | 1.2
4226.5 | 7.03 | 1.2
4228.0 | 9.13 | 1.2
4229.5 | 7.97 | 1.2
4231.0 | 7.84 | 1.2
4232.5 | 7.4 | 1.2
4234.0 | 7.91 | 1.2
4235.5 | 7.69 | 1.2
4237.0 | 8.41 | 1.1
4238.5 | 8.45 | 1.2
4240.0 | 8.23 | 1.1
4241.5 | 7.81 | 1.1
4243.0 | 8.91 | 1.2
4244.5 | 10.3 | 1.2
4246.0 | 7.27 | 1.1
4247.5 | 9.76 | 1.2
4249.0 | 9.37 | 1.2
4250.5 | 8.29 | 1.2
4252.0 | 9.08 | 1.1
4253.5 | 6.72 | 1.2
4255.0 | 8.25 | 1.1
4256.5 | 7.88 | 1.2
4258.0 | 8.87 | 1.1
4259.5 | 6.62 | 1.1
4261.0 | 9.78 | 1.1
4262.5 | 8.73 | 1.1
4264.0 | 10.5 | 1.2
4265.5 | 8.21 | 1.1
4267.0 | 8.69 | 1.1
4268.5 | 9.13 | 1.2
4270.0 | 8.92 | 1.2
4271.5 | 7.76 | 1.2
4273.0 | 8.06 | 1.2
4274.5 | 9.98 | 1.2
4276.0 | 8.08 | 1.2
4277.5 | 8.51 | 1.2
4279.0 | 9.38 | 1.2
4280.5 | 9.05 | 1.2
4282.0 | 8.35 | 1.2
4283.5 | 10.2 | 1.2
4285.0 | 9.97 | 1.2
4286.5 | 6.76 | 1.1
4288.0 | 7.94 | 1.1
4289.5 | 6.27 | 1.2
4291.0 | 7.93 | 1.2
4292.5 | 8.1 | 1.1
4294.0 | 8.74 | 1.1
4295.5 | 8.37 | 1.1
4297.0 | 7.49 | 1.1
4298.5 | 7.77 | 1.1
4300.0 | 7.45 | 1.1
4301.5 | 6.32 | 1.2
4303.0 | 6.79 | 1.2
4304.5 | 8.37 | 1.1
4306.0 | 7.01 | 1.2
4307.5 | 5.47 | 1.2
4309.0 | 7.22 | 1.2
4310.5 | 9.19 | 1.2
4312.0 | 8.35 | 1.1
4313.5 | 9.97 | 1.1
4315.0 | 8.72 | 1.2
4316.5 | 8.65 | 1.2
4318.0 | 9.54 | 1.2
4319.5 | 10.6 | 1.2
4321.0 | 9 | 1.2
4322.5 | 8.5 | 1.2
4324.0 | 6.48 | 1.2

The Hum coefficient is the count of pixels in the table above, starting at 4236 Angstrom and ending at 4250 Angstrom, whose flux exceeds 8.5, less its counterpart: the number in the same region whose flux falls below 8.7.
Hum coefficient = -1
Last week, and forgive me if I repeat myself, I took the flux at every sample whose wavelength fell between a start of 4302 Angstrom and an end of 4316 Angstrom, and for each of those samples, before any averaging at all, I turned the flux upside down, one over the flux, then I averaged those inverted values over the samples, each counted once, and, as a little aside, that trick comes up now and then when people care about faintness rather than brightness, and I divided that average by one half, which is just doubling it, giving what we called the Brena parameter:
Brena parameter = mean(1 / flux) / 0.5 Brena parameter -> 0.261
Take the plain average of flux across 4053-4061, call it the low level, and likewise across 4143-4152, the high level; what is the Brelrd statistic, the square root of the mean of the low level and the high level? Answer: 2.83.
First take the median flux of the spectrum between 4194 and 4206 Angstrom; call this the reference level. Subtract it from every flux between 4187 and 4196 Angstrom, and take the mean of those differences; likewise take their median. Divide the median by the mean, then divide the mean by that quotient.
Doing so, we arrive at 0.3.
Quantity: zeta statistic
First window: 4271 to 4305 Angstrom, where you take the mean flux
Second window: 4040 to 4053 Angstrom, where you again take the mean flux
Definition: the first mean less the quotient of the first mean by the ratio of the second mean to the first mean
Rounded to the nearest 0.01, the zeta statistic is 0.51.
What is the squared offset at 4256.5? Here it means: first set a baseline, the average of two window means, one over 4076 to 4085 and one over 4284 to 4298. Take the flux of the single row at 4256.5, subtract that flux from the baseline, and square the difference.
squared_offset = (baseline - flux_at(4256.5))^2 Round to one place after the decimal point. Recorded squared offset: 0.6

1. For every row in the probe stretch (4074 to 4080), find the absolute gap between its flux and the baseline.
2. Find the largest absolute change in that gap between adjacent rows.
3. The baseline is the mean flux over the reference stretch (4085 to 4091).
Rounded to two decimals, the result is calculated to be 1.71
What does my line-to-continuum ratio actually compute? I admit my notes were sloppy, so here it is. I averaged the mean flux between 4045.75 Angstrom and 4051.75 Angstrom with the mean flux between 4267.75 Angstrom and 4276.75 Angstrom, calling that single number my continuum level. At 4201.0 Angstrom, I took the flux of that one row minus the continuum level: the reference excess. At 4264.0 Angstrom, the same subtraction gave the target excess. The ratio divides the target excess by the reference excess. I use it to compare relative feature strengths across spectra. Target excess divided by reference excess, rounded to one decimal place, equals 2.0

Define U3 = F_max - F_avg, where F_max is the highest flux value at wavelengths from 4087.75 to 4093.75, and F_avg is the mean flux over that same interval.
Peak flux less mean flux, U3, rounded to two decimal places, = 1.00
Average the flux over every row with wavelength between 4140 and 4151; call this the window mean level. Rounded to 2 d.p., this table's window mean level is 7.78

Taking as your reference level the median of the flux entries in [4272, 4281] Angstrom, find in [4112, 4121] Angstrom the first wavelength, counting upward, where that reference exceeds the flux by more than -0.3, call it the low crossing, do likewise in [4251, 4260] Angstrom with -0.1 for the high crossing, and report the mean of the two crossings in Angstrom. 4183.0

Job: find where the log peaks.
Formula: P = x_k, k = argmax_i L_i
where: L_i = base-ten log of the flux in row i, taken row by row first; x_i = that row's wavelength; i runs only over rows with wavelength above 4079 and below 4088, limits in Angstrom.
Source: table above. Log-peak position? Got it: 4081.0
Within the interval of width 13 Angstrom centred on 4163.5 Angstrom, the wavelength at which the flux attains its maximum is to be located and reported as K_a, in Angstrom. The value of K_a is 4169.5 Angstrom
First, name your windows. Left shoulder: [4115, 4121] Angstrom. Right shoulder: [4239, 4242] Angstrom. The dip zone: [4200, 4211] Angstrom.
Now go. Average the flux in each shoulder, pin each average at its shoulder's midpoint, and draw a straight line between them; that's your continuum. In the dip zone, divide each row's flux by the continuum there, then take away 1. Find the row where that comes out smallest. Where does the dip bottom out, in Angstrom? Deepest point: 4208.5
